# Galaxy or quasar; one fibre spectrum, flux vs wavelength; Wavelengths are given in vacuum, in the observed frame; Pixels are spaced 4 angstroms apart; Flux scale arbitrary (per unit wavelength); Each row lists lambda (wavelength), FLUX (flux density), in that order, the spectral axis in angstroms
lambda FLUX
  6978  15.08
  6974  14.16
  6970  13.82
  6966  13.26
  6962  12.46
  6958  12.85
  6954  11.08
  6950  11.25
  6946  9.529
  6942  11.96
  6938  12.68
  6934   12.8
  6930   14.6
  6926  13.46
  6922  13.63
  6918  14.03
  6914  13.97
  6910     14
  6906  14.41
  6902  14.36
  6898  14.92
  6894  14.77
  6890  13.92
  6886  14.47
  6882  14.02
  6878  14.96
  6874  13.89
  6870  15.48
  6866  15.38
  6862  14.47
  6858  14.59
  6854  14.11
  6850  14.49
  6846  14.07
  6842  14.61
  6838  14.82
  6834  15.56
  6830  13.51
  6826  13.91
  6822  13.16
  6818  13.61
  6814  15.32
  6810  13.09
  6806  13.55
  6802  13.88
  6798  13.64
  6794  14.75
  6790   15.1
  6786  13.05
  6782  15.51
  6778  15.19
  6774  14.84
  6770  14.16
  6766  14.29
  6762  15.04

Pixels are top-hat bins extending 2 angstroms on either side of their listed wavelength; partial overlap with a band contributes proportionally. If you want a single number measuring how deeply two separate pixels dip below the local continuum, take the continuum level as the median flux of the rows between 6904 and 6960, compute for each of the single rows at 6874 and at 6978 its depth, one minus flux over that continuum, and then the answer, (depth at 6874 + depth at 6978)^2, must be 0.041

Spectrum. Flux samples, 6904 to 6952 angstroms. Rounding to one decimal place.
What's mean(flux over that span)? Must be 13.0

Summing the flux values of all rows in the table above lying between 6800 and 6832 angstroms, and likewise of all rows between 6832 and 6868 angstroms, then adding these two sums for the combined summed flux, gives 242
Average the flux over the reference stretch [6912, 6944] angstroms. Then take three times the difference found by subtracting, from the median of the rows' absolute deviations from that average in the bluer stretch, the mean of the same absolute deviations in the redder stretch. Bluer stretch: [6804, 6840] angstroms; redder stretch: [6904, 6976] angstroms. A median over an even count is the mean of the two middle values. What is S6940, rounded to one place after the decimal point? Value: -2.1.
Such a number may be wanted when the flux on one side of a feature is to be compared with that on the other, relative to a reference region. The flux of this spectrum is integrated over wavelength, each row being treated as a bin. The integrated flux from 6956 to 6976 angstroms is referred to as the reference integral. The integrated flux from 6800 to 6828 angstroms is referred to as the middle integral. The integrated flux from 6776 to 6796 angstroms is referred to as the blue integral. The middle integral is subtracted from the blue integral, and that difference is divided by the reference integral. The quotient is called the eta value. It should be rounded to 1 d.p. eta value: -0.3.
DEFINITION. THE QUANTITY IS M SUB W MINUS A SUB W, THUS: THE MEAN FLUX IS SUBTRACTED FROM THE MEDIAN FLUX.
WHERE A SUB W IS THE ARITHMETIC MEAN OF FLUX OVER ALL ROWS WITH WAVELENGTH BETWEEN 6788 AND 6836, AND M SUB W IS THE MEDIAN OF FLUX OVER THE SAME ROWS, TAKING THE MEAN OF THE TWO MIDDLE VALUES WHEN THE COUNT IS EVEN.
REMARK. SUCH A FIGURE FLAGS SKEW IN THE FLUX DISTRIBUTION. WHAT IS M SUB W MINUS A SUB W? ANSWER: -0.33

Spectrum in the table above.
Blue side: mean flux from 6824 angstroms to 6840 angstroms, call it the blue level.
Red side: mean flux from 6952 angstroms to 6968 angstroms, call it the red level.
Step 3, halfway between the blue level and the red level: 13.4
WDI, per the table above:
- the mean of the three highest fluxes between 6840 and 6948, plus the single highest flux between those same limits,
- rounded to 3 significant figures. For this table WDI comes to 30.8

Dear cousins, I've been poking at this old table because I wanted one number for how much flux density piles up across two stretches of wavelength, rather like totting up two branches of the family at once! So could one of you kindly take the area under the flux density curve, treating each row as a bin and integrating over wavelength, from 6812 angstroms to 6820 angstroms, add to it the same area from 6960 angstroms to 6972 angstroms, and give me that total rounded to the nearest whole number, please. 274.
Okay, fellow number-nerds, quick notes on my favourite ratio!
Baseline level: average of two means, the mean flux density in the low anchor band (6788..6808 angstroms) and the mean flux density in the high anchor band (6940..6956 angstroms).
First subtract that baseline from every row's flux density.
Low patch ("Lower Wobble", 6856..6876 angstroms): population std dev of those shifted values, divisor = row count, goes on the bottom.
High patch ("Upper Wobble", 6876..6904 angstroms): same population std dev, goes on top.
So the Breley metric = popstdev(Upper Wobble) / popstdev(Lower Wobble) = 0.65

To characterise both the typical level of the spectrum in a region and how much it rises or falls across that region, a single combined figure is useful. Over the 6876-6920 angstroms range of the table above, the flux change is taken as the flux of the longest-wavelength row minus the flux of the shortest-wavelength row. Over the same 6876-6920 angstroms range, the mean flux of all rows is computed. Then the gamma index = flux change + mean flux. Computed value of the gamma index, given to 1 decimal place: 13.4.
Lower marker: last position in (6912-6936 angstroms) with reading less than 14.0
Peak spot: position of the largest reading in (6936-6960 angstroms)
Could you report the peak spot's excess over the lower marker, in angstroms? 24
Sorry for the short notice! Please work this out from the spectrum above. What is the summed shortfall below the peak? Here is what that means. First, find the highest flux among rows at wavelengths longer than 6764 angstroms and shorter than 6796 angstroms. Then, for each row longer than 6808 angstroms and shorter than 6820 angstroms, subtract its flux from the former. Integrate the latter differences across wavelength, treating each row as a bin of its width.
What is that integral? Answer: 18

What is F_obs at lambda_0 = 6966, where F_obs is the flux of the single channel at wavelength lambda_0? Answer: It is 13.26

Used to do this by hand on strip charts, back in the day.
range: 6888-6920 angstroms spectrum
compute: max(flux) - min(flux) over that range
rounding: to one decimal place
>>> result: 1.0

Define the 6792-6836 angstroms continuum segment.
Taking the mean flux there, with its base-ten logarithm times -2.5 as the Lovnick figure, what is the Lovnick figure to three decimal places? -2.865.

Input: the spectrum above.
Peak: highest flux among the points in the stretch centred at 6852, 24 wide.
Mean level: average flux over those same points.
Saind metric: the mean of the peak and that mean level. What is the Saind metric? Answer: 14.5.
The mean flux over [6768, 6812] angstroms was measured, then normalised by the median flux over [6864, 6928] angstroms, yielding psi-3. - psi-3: 1.00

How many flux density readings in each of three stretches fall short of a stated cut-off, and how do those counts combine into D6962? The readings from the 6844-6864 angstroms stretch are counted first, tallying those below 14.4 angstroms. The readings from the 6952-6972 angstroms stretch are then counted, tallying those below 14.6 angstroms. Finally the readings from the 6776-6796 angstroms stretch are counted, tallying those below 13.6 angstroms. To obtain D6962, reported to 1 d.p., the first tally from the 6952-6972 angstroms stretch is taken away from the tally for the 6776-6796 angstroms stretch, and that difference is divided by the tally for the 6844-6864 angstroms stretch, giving -2.0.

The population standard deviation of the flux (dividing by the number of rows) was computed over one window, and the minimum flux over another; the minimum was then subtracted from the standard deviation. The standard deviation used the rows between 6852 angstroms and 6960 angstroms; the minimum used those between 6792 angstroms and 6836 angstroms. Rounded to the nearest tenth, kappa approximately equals -11.7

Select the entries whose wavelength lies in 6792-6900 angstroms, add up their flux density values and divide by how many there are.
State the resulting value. 14.3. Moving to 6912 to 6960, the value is 12.7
